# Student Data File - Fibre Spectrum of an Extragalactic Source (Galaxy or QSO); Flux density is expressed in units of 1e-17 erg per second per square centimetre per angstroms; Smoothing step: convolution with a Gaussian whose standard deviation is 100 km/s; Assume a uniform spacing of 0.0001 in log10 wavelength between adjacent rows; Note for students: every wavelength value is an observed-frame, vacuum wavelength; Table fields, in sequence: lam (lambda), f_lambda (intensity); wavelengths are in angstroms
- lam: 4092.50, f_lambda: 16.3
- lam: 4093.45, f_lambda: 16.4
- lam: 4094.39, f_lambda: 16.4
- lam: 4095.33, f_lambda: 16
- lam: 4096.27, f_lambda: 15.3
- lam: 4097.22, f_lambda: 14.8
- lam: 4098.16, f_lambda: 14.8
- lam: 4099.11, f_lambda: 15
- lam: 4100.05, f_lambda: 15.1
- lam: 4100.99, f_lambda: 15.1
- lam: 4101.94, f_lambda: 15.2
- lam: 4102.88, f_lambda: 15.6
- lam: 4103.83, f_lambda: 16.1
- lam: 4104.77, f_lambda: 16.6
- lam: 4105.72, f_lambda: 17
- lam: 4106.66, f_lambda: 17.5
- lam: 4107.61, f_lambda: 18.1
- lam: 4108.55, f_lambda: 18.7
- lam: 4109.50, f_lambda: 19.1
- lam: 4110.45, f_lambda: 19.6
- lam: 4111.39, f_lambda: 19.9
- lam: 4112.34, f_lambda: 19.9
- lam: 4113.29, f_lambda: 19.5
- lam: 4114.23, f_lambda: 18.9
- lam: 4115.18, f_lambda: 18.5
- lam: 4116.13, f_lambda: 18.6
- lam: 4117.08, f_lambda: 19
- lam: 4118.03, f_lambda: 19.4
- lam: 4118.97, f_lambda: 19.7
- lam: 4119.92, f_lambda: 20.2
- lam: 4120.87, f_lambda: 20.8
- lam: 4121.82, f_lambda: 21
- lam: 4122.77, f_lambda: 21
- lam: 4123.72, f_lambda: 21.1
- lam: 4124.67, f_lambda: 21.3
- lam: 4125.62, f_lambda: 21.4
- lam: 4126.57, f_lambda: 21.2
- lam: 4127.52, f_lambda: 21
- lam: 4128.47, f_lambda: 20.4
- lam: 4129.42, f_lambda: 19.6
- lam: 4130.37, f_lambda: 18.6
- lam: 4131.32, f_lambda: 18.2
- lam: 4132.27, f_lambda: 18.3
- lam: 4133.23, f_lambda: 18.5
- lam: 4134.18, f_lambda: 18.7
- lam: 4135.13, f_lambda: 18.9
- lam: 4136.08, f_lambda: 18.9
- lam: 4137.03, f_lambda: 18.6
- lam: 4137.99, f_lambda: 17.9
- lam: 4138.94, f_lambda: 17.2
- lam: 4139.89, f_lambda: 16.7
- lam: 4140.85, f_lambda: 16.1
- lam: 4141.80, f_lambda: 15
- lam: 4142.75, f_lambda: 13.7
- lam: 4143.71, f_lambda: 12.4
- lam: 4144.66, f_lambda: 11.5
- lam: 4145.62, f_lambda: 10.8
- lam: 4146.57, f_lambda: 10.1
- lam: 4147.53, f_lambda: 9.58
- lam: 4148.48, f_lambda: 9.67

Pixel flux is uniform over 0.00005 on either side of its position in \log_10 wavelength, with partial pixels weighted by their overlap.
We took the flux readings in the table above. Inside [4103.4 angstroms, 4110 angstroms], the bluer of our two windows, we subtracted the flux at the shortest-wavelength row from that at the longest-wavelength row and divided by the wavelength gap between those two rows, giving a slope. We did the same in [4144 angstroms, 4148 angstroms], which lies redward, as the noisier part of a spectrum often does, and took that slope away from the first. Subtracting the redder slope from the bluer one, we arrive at 1.2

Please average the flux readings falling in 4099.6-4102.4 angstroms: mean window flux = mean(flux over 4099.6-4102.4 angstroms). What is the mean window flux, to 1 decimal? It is 15.1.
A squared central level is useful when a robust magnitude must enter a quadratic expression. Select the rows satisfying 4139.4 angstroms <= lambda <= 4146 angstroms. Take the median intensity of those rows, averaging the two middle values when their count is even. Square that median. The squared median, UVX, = 188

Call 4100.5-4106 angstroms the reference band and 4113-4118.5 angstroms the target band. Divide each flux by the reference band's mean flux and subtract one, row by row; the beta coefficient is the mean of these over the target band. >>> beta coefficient 0.19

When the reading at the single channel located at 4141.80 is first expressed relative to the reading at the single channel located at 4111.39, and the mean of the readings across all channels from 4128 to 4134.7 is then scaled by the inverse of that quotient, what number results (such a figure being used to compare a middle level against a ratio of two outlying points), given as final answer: 25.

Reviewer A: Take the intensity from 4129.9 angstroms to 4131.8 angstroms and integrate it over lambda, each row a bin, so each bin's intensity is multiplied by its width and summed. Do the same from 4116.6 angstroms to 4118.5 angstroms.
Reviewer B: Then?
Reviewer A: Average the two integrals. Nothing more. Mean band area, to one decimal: 35.7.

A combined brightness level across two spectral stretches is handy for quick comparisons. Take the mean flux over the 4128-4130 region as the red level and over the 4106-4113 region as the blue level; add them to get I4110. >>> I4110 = 39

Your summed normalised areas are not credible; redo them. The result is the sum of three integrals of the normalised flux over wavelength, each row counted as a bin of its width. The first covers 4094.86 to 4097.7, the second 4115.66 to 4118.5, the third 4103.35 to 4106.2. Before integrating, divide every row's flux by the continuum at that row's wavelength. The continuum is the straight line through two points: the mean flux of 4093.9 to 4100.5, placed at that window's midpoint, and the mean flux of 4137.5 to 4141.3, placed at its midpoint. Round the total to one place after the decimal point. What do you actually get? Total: 9.2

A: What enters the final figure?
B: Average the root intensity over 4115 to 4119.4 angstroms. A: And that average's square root 2.09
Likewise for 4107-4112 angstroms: 2.09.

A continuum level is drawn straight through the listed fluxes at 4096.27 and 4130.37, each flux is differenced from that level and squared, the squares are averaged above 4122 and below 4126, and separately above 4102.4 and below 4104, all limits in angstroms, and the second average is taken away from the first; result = 10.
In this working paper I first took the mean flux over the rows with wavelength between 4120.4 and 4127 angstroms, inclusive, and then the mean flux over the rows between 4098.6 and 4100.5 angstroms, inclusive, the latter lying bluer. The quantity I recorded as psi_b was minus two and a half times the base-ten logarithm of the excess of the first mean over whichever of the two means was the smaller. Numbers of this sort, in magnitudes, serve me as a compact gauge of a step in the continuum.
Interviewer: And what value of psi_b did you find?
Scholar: -1.96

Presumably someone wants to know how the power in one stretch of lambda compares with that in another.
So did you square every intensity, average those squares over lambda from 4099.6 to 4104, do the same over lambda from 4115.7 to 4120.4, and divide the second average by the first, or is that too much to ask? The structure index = 1.6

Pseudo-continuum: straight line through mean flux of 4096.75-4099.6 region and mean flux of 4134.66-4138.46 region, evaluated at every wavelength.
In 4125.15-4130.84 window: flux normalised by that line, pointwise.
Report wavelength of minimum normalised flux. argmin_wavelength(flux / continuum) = 4130.37 angstroms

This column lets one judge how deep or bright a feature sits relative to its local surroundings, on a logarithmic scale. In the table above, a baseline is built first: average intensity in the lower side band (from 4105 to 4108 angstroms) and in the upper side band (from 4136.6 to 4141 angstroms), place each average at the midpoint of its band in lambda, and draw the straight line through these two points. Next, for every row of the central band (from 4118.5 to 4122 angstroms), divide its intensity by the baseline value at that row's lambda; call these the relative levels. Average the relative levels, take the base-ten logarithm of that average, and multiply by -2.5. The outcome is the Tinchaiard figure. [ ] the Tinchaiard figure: -0.17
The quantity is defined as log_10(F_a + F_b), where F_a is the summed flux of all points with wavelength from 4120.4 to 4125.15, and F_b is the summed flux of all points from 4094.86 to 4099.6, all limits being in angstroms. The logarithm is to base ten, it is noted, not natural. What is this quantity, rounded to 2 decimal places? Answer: 2.26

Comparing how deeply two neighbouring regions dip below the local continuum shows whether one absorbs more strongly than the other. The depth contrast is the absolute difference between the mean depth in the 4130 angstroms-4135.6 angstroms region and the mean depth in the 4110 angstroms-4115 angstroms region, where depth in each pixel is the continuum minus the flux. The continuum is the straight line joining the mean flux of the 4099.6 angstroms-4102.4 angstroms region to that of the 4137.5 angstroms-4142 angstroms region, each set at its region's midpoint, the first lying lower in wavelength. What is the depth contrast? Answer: 1.8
